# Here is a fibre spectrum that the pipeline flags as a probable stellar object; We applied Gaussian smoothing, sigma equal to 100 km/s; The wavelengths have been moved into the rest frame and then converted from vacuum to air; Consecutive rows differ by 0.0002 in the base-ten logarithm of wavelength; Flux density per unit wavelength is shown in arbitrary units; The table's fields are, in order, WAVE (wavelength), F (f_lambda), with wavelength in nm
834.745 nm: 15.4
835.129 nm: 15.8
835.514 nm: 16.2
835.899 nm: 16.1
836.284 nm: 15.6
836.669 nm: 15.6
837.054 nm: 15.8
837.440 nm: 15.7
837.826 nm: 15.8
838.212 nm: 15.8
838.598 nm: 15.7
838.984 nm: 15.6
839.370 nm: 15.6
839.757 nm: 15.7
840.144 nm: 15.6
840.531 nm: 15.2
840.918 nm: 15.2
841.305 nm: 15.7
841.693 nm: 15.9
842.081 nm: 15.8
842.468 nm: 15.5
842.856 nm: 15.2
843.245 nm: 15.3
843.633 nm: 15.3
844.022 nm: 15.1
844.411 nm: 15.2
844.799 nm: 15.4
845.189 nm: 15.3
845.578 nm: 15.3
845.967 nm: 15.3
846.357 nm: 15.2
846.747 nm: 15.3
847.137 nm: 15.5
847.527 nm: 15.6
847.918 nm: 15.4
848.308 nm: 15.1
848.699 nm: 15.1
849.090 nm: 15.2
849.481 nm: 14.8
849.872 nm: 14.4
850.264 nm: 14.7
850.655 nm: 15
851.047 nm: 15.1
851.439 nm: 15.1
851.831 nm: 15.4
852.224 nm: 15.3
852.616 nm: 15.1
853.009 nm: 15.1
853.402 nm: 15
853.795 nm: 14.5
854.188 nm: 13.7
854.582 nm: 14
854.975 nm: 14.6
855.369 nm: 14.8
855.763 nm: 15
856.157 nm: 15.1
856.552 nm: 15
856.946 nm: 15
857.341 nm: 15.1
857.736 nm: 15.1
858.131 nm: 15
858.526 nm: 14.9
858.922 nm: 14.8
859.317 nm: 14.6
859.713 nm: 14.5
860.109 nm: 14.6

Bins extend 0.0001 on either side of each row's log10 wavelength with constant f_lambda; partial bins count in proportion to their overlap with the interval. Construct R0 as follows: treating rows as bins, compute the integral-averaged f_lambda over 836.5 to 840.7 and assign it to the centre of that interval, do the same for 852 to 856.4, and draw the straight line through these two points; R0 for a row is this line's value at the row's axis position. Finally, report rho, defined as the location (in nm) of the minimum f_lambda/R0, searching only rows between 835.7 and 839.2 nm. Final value 836.284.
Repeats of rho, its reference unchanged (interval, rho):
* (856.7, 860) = 859.713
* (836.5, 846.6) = 840.531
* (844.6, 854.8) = 854.188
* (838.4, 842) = 840.531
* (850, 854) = 853.795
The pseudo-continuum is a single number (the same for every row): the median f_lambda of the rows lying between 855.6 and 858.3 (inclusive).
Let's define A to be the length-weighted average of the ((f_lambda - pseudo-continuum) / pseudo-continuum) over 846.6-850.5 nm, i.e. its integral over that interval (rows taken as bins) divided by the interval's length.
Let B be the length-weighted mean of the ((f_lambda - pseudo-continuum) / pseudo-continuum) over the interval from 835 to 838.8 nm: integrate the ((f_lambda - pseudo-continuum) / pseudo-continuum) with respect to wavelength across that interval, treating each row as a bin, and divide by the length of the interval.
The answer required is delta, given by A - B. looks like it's -0.047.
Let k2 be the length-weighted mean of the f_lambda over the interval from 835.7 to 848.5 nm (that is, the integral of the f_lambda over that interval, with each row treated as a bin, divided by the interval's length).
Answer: 15.5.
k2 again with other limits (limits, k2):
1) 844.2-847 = 15.3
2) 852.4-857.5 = 14.8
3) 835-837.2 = 15.9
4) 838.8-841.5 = 15.5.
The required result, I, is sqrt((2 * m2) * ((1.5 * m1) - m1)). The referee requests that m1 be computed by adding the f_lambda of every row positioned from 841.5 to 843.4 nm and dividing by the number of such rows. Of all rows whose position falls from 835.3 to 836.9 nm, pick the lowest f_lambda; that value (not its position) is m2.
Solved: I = 15.6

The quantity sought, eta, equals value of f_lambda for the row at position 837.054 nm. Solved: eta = 15.8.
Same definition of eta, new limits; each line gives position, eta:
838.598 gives 15.7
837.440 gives 15.7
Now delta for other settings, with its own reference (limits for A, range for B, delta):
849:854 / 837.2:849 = -0.032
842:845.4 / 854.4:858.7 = 0.030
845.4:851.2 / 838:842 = -0.032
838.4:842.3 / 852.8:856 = 0.067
